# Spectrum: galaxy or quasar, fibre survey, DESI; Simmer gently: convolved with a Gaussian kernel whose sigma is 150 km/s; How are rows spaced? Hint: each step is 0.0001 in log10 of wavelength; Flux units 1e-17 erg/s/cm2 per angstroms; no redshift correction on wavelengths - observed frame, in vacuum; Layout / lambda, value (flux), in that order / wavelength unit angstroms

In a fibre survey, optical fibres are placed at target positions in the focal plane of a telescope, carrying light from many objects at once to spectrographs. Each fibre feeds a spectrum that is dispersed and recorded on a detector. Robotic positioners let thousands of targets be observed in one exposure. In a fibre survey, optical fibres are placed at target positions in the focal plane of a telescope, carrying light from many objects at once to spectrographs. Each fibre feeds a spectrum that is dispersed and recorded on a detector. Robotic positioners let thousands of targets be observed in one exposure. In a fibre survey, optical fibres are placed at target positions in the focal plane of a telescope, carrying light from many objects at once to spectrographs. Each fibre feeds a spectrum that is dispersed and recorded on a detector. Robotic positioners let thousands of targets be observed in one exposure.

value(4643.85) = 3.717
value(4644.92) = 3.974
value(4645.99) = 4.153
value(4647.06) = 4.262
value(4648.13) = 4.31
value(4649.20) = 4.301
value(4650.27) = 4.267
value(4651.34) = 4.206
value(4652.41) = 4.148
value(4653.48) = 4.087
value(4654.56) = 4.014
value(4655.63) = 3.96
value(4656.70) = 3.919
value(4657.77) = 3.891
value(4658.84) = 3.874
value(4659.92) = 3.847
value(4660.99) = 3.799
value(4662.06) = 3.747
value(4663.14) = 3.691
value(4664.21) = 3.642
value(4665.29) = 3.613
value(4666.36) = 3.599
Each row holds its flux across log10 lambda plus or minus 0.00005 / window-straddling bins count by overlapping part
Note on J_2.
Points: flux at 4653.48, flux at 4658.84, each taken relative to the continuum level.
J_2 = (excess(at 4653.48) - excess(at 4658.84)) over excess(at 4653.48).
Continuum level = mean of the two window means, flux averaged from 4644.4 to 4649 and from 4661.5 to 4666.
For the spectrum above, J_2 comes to 1.3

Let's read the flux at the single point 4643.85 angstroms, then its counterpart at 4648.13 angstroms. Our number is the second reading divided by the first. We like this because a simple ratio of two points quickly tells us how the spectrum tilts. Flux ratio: 1.16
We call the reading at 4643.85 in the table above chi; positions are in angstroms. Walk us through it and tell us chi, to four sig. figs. 3.717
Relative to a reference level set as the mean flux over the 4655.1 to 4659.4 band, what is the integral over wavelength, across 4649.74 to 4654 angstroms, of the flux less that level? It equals 1.1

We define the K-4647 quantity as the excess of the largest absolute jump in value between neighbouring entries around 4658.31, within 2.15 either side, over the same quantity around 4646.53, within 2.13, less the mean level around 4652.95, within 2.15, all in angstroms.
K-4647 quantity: -4.26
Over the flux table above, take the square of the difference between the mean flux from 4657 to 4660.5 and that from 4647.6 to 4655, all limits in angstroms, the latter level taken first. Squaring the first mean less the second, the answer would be 0.10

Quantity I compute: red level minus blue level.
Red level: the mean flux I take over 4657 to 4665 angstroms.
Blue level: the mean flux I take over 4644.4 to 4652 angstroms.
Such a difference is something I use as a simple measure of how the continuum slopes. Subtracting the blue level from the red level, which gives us -0.43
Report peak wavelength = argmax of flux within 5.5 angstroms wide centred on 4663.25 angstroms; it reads 4660.99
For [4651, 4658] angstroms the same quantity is 4651.34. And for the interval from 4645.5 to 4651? 4648.13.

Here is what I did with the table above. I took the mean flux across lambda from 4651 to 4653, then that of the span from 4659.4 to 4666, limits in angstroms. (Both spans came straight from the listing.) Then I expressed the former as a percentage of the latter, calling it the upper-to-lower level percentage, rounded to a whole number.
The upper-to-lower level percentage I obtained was 112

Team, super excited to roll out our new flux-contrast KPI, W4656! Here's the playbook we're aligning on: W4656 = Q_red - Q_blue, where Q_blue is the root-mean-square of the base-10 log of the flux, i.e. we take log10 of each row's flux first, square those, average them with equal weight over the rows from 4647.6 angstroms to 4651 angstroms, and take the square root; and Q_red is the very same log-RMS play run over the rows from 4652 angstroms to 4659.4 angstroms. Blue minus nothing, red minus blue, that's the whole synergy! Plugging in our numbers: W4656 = -0.032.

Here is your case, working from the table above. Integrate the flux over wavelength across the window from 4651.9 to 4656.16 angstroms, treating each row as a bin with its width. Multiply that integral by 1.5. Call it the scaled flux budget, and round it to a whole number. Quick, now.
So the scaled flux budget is 26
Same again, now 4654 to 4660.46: 38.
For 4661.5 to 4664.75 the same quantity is 18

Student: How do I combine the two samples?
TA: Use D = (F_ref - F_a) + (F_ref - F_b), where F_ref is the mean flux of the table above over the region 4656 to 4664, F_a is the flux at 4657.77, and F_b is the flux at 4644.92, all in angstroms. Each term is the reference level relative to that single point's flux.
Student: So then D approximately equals -0.22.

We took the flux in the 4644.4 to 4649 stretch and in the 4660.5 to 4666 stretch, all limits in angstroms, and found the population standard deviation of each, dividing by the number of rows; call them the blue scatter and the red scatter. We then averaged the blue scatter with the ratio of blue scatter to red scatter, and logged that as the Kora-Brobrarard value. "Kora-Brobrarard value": 1.02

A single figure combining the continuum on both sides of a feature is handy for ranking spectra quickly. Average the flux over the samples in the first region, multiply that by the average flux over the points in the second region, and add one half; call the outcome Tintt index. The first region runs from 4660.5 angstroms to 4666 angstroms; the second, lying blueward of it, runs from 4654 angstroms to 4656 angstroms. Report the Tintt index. 15.2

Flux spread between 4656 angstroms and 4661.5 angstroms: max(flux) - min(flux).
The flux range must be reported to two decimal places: 0.12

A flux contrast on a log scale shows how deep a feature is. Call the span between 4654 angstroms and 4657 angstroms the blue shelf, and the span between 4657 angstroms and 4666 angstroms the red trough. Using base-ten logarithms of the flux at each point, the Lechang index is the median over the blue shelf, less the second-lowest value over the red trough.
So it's 0.036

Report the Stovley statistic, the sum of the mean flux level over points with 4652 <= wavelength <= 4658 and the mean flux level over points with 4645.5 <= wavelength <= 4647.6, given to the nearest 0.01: 8.21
